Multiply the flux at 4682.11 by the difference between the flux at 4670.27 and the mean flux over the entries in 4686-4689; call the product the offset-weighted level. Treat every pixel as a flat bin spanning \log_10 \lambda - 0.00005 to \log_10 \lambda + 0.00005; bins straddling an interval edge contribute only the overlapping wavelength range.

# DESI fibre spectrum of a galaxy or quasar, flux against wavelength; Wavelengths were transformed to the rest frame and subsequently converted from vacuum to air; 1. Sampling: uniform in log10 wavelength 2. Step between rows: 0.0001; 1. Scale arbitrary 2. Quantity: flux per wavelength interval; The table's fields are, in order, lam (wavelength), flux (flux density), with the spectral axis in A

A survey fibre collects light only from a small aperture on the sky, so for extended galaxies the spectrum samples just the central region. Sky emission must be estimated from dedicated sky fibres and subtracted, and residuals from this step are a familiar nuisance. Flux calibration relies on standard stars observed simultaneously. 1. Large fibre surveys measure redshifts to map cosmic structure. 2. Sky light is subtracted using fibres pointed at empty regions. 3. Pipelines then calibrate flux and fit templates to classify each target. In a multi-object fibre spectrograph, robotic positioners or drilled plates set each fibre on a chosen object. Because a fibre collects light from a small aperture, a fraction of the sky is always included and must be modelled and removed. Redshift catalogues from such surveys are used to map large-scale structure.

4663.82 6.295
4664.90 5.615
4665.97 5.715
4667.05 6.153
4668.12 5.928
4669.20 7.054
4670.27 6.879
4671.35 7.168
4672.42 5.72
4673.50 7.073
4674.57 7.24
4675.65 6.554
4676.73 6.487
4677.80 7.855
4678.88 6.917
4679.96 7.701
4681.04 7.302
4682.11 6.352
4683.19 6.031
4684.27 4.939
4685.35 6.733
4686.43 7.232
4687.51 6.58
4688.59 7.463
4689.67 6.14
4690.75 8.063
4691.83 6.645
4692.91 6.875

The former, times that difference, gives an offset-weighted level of -1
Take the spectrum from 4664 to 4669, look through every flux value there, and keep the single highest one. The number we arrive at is 6.153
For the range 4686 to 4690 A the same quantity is 7.463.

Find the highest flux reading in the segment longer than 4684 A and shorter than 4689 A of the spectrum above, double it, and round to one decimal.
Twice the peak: 14.9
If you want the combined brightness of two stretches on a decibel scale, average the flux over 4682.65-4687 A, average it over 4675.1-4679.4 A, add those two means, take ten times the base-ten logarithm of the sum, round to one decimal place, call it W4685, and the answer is 11.2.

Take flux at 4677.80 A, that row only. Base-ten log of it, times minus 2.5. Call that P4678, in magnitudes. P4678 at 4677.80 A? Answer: -2.24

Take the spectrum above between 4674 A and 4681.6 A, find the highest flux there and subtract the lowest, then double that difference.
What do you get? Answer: 2.7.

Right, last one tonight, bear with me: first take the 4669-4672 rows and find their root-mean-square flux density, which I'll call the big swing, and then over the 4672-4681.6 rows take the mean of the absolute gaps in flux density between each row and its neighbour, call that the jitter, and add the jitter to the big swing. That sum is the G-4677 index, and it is 7.75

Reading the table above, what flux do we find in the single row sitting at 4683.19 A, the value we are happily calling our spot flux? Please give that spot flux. 6.031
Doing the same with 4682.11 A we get 6.352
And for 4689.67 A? 6.14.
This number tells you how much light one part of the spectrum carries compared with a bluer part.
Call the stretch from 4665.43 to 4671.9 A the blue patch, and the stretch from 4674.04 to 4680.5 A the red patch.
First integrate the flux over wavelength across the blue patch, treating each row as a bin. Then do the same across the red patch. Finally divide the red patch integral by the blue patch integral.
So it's 1.10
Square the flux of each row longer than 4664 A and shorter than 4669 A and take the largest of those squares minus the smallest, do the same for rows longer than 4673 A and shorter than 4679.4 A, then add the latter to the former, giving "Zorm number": 26.0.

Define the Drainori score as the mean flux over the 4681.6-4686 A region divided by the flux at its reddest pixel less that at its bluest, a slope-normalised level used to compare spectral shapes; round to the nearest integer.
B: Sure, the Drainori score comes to 16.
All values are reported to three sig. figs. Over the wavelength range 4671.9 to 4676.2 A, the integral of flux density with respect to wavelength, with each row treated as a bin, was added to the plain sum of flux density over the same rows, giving 55.2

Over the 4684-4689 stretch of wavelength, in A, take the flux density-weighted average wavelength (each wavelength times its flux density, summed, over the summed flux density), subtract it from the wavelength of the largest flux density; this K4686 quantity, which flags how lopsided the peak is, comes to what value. 2.0 A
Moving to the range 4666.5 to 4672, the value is 2.1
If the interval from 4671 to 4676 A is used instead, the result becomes 1.1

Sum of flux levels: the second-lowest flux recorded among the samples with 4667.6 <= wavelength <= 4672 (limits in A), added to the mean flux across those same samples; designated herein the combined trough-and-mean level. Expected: 13.6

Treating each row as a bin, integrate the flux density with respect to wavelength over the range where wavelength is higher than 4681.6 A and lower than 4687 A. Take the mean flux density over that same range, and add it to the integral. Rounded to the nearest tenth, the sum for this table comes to 40.0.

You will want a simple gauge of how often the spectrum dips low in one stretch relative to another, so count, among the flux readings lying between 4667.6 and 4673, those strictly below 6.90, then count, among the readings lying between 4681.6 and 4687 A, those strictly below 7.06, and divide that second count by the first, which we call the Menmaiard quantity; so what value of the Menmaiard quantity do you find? 1.3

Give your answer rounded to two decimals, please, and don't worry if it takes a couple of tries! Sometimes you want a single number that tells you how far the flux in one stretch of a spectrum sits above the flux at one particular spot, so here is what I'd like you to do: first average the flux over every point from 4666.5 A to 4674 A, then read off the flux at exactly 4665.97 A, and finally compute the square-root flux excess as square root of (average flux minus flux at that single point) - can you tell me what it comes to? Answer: 0.92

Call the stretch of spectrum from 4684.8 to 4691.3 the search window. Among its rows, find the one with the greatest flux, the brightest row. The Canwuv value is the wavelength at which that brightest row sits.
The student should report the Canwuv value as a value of 4690.75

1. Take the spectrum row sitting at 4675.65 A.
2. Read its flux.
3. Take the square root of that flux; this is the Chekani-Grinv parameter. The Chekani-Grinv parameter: 2.56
